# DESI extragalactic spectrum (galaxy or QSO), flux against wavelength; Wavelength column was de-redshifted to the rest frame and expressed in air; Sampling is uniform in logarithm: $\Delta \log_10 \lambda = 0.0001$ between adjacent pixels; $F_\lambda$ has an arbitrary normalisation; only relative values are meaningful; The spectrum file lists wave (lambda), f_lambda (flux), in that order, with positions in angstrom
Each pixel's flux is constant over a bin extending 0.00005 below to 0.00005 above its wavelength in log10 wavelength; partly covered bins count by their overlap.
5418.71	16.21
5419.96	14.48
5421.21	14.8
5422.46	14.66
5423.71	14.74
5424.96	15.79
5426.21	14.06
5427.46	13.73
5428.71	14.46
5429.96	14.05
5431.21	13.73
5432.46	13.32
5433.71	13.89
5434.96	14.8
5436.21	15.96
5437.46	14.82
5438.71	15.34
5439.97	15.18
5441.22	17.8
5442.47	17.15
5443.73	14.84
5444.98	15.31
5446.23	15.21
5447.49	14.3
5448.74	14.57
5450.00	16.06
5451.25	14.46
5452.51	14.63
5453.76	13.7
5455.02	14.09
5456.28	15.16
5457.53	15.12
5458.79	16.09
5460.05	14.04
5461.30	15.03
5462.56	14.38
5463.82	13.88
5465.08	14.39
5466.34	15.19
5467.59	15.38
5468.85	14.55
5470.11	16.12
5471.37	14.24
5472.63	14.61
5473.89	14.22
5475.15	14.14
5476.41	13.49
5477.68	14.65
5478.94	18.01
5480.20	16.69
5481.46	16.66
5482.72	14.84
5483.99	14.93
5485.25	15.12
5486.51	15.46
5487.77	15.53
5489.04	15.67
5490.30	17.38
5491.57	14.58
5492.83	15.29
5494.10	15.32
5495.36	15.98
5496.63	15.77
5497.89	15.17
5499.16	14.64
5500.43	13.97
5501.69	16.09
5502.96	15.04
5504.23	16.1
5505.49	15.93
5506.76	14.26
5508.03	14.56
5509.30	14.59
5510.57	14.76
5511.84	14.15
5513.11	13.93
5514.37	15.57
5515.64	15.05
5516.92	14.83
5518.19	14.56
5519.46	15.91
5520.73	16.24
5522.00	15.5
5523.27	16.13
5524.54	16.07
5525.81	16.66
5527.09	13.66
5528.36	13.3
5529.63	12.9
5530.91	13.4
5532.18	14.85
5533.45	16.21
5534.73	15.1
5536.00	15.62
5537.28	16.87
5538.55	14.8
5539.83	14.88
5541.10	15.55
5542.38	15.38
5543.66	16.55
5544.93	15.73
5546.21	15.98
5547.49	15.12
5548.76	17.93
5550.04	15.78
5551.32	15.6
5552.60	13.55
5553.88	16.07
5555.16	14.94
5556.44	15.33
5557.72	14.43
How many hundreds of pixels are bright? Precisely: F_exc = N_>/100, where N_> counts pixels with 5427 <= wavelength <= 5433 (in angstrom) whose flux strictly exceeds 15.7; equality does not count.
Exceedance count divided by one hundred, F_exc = 0.0000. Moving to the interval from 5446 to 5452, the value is 0.0100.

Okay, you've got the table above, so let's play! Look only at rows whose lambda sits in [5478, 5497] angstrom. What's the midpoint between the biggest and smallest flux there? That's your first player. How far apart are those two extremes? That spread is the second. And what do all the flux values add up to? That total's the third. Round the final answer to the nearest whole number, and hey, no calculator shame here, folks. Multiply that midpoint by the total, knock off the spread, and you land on 3862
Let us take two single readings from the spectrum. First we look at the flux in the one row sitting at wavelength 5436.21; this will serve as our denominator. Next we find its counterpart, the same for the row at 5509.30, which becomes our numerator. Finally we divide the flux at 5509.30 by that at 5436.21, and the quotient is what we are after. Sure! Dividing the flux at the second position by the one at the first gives 0.91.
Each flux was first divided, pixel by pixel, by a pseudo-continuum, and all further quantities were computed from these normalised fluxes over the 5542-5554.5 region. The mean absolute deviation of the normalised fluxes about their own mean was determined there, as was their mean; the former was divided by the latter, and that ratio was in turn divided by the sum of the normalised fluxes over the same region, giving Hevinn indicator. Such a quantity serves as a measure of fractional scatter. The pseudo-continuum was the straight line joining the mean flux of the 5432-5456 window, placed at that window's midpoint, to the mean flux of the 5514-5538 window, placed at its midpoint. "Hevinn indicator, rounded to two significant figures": 0.0042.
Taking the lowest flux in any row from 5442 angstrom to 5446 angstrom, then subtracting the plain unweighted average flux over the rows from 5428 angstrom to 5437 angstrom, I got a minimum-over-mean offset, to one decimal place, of 0.5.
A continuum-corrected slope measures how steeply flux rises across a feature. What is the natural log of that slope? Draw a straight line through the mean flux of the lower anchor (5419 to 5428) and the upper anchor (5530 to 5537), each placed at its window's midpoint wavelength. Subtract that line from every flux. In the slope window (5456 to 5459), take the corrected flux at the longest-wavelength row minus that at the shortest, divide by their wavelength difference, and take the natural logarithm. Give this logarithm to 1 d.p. -1.0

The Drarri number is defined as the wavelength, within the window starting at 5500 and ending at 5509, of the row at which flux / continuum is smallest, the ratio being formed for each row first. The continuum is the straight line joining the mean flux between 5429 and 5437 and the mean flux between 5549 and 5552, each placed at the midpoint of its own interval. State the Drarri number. 5500.43 angstrom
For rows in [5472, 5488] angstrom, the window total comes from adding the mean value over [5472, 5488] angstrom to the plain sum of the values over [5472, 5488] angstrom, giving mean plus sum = 214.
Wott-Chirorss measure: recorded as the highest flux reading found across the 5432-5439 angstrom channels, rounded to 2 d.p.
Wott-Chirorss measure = 15.96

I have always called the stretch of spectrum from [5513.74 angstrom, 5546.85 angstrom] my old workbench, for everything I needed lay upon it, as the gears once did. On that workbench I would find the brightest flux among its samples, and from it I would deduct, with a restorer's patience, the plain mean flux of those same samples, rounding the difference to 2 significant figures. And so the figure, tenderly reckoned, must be 1.6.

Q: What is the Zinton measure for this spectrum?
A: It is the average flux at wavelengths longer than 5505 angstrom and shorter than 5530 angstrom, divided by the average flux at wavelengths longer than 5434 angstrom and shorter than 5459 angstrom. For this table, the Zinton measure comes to 0.98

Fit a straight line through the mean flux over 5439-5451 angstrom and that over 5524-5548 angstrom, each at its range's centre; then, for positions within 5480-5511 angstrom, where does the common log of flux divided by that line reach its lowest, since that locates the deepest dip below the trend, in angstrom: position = 5500.43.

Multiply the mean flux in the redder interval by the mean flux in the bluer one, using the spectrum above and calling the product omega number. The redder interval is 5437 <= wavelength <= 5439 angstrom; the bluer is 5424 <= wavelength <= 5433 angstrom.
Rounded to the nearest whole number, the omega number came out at 214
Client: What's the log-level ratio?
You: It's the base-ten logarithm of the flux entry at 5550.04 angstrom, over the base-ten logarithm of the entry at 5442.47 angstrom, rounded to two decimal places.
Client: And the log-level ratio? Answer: 0.97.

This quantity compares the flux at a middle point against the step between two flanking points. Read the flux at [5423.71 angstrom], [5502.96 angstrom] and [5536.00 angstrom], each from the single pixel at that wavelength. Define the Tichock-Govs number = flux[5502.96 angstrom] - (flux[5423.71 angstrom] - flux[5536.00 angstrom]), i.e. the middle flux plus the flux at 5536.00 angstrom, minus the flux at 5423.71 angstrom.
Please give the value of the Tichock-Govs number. 15.9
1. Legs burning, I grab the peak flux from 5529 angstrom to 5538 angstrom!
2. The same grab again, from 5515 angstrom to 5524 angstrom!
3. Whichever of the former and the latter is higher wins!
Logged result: 16.9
